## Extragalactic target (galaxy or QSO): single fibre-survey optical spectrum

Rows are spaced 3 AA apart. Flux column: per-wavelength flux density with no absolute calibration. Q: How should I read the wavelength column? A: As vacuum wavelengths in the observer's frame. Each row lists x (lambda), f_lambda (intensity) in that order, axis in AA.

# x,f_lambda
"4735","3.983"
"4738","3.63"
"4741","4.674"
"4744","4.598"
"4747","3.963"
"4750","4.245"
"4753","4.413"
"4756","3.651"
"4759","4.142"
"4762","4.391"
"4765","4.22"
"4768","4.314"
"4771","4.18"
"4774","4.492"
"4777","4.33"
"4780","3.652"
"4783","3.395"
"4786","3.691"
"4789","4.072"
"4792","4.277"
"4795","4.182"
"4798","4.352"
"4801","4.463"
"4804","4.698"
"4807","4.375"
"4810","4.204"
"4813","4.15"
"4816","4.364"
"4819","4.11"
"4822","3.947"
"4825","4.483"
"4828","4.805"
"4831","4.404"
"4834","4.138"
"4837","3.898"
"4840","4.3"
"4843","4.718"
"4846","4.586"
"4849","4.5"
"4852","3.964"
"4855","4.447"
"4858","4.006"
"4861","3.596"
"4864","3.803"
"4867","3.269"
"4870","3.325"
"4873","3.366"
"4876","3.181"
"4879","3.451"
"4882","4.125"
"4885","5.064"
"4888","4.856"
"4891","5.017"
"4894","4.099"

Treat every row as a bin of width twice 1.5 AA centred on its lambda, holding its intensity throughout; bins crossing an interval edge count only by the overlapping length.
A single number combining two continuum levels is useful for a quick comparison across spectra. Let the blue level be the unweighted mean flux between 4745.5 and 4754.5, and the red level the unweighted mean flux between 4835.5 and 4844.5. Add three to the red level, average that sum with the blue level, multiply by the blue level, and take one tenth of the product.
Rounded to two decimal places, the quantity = 2.42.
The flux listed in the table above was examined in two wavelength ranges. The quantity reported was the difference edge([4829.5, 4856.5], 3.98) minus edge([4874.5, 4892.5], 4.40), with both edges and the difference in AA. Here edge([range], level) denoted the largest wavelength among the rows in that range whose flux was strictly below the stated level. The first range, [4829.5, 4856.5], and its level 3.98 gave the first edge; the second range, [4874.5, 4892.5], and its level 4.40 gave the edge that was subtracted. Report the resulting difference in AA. -30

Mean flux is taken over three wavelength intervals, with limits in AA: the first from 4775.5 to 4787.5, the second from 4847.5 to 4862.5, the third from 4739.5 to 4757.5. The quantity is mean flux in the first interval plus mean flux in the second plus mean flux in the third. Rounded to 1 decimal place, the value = 12.1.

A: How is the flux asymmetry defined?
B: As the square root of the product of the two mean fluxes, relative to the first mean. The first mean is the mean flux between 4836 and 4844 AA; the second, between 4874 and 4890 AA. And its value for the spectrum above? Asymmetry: 0.98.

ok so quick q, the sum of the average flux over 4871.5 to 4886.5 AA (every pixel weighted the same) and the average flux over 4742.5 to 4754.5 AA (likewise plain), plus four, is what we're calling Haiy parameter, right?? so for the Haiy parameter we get 12.1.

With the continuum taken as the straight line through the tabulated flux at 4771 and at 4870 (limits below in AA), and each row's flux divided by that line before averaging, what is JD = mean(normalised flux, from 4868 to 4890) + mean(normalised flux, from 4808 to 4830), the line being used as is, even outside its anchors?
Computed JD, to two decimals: 2.35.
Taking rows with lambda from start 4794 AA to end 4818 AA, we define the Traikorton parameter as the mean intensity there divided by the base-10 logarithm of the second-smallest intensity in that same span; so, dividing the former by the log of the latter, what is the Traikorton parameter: 7.00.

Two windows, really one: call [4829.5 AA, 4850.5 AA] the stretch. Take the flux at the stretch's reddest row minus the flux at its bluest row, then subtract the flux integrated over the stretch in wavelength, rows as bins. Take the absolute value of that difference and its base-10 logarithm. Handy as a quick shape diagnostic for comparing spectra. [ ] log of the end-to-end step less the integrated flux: 1.96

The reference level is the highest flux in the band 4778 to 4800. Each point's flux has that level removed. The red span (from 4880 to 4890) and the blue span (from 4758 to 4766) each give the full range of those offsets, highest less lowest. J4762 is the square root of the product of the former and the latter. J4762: 0.48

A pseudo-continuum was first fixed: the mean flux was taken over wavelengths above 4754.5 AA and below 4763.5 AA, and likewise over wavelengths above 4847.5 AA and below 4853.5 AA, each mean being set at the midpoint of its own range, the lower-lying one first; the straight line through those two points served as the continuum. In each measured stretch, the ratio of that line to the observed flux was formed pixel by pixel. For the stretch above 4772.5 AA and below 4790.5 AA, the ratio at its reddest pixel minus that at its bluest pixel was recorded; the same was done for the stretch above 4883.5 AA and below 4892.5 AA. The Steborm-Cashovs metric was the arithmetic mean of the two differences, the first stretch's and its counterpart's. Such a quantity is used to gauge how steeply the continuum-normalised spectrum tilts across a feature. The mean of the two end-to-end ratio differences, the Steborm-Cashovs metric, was 0.055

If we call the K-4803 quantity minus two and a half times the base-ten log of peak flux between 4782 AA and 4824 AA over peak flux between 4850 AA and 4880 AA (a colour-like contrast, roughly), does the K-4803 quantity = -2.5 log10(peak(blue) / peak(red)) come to -0.060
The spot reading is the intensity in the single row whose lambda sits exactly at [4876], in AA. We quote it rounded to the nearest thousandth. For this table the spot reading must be 3.181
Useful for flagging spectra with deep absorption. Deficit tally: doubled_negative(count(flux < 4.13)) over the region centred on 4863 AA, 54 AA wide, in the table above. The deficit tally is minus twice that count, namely -22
